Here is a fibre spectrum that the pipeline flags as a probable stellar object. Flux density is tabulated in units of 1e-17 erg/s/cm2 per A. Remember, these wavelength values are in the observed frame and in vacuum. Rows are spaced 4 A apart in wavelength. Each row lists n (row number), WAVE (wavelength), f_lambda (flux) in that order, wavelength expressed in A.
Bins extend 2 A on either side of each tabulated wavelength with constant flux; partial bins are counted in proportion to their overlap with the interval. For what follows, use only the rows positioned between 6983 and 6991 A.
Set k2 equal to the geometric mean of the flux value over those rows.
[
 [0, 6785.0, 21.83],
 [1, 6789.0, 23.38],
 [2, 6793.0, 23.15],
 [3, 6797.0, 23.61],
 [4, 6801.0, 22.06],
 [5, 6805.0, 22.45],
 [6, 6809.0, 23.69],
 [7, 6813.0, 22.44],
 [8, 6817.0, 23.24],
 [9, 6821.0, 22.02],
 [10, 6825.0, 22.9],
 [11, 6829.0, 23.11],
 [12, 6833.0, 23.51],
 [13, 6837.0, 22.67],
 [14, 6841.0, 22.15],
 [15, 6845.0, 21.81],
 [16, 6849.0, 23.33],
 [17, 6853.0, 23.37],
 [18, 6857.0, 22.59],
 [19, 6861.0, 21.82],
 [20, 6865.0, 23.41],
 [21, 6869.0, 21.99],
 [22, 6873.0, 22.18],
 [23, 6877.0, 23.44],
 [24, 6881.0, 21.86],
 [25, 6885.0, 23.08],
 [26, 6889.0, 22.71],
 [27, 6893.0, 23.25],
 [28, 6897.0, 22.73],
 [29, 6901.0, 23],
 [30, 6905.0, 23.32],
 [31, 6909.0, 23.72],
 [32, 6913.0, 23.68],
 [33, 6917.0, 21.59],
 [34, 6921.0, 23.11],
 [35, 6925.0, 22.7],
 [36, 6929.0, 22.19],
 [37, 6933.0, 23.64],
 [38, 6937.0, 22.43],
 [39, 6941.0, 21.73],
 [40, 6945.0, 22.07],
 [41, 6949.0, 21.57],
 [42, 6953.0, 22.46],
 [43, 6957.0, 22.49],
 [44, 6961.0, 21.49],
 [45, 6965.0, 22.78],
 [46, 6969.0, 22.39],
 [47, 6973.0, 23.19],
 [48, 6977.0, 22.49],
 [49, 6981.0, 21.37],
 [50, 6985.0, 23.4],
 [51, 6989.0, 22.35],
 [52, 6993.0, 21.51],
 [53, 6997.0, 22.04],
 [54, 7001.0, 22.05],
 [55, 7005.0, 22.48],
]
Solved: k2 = 22.9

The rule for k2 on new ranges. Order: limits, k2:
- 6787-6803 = 23.0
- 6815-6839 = 22.9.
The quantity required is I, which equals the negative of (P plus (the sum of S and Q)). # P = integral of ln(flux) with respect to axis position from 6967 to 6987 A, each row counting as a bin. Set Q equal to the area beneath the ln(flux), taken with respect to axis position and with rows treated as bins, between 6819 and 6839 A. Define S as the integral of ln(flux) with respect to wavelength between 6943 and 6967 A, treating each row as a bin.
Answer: -199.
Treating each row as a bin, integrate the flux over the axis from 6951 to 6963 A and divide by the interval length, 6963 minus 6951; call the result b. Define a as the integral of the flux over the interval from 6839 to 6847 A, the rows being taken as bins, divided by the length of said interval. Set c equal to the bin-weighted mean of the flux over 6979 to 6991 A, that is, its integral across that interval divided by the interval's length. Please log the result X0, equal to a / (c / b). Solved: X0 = 21.8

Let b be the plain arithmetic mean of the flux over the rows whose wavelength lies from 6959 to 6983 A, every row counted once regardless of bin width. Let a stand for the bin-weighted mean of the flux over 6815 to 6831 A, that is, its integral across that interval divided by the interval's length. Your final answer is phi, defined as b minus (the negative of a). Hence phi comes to 45.1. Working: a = 22.8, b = 22.3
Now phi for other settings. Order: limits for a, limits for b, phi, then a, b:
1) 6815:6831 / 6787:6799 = 46.2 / 22.8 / 23.4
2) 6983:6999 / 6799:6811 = 45.1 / 22.3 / 22.7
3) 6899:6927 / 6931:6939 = 46.1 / 23.0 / 23.0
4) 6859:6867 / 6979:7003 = 44.7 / 22.6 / 22.1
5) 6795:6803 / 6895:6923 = 45.9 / 22.8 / 23.0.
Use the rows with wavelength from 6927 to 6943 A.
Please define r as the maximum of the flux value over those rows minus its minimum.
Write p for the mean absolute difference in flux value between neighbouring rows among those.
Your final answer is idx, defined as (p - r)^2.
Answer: 0.62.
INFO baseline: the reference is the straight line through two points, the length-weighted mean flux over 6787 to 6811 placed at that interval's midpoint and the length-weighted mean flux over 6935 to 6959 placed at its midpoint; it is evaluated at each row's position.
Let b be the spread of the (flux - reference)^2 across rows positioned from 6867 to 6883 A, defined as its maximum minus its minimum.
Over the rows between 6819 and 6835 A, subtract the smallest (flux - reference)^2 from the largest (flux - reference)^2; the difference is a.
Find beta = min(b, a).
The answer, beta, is 0.60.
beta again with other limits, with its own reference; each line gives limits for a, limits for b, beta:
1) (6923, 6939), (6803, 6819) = 0.40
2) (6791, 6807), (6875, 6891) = 0.72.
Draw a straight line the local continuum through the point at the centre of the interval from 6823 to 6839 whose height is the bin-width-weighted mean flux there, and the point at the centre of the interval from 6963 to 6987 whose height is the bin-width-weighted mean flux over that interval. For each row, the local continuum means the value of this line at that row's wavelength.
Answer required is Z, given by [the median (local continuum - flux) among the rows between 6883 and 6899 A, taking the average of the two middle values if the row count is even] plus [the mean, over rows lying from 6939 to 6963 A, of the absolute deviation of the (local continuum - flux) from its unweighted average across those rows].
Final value 0.33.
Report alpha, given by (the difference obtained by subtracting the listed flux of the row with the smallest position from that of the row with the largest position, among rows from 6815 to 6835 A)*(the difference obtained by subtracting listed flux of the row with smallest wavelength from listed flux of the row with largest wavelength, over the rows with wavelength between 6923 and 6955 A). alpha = -0.1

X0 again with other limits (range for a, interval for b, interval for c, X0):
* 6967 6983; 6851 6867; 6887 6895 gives 22.2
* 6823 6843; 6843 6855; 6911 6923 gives 22.9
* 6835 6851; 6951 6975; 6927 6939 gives 22.2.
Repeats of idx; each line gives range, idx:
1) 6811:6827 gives 0.06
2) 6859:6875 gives 0.27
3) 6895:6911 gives 0.44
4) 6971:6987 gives 0.56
